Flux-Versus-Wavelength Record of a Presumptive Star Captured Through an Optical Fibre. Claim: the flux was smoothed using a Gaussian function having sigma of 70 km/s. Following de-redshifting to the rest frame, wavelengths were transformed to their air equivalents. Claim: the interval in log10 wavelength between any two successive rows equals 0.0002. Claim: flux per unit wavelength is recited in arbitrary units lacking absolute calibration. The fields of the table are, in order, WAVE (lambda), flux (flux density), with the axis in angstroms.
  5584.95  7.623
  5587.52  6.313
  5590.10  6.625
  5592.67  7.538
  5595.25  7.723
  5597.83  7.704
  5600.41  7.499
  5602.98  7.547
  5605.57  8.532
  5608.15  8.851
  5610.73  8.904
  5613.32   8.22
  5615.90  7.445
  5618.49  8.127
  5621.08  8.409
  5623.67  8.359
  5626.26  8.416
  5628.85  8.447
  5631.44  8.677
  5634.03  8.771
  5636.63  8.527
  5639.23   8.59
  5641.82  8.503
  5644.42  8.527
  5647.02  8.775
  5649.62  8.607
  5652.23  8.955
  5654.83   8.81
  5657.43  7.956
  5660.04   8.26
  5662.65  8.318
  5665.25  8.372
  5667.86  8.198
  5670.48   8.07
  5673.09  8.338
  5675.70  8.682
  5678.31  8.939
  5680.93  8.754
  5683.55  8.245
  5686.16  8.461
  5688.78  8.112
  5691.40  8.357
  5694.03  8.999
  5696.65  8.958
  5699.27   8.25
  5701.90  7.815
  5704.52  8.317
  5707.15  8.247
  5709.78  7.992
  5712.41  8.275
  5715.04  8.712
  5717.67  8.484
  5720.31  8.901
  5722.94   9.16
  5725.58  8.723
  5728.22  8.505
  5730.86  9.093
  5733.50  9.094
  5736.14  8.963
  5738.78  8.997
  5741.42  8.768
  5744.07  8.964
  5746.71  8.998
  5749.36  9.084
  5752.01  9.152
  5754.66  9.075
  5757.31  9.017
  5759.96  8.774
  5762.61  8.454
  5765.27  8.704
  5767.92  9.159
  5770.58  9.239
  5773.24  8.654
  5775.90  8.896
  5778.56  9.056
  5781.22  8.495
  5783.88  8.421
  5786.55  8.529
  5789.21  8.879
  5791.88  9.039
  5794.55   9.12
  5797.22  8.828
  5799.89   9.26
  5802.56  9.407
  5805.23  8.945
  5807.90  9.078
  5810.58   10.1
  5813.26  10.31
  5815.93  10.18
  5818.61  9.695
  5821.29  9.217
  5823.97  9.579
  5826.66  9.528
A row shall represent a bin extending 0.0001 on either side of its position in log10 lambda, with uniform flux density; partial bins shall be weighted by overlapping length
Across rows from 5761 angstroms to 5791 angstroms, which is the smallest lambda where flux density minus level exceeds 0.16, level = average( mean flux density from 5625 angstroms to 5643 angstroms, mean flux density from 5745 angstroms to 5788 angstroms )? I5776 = 5767.92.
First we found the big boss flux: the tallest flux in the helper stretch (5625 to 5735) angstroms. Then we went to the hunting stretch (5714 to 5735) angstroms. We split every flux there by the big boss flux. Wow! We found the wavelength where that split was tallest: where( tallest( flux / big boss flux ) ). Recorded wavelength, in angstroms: 5722.94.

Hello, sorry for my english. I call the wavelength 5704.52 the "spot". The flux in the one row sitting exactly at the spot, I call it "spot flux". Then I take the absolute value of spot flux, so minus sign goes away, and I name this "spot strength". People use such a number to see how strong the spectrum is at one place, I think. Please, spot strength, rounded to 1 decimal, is 8.3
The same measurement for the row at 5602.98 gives 7.5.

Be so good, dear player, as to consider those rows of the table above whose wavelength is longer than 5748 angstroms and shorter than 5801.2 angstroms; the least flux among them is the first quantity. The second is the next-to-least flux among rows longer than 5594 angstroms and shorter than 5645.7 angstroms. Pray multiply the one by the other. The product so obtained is 63.1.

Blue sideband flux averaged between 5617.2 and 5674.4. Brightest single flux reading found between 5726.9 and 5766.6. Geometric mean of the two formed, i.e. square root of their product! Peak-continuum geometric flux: 8.80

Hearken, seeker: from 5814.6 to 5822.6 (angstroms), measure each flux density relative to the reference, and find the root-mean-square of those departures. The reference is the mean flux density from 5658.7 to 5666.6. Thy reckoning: 1.4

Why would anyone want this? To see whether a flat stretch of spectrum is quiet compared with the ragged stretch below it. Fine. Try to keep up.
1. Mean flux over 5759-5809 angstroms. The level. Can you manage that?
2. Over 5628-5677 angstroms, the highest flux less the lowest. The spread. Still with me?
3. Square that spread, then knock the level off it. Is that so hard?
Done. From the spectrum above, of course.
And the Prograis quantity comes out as -7.9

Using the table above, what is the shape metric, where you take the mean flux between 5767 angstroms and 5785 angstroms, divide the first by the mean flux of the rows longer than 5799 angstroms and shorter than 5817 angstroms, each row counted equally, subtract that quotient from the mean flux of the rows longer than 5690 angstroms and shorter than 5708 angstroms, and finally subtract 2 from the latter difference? 5.50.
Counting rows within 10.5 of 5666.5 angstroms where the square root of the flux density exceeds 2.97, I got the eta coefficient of 0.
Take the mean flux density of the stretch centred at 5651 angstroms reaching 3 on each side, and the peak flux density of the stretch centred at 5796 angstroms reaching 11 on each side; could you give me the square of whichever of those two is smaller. 77.1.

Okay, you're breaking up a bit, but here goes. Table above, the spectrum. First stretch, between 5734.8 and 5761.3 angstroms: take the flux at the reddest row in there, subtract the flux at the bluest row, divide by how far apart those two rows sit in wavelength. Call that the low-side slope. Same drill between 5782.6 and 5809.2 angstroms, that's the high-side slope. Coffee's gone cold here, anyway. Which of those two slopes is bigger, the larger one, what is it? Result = 0.027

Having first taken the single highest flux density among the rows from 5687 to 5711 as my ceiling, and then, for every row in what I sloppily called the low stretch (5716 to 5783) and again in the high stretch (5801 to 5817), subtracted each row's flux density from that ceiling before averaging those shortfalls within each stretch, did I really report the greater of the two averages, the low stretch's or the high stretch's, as 0.1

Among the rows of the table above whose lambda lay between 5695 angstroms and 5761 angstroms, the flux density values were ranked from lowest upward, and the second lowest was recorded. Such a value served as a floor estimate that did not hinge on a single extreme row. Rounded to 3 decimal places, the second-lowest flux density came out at 7.992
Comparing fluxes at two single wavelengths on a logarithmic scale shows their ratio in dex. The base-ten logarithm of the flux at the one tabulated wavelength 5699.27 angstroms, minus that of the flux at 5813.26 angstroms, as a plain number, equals -0.10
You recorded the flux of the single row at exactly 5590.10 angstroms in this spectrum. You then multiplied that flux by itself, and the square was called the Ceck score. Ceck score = 43.9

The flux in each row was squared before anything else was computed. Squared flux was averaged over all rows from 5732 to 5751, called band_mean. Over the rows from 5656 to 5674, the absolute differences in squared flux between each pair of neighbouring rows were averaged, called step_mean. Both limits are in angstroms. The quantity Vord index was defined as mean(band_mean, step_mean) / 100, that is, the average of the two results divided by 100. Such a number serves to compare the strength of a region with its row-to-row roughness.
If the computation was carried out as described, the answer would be 0.417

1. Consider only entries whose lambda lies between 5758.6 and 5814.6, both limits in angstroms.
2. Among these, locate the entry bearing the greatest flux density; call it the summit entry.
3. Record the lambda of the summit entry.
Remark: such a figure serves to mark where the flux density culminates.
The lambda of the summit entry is 5813.26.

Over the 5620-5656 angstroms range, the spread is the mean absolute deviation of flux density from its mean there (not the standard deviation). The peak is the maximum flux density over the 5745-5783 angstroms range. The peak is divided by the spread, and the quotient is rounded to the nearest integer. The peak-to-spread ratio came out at 64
